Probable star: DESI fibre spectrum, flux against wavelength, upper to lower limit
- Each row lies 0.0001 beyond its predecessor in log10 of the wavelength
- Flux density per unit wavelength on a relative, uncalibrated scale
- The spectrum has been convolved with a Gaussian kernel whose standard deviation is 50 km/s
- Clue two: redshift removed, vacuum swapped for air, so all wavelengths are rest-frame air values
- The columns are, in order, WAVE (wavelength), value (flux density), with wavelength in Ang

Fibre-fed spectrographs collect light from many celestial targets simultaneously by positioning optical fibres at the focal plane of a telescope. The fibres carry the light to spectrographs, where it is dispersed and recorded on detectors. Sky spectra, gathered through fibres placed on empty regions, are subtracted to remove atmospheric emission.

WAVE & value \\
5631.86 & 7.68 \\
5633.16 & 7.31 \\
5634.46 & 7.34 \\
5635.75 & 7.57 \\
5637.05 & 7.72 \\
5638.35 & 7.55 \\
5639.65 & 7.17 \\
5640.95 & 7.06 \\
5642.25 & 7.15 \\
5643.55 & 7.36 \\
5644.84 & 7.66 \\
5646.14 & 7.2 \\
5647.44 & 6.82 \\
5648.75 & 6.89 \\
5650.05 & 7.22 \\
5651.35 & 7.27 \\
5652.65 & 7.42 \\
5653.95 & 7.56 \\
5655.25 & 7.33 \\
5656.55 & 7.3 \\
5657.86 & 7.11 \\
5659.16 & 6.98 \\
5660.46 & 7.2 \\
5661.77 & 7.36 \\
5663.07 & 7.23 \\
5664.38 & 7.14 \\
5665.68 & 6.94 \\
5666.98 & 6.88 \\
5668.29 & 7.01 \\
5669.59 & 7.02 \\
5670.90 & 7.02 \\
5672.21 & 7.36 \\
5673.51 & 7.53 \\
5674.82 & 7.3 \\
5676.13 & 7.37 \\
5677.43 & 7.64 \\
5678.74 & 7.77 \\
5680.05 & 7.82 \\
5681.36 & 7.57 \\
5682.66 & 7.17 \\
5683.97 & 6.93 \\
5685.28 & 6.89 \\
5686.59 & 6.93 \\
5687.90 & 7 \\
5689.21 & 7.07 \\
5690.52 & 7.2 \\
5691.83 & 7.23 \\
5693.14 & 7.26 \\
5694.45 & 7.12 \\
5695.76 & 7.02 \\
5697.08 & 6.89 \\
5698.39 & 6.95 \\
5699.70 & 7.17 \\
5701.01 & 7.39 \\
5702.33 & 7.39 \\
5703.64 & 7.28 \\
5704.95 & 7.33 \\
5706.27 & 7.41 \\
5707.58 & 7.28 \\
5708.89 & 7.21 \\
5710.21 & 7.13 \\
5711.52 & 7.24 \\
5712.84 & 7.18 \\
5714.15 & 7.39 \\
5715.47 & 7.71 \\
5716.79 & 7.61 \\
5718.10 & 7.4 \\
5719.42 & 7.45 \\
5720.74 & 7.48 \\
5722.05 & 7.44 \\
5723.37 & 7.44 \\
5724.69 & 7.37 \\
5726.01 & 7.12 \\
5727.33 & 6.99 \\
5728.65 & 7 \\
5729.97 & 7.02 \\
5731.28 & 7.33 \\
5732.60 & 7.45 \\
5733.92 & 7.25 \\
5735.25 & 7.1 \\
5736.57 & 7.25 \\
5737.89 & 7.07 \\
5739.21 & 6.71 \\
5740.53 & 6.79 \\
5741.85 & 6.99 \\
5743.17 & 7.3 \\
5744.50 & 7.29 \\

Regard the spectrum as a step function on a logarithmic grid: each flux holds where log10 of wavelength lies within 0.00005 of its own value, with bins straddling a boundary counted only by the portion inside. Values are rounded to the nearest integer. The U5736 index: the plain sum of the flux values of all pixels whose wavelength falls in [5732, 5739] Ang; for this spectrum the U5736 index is 36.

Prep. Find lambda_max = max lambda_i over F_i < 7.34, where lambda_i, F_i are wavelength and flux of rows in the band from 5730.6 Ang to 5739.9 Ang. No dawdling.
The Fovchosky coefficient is 5739.21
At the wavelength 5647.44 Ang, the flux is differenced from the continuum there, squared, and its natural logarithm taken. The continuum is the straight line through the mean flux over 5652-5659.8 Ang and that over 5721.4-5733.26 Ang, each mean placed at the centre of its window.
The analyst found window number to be -1.5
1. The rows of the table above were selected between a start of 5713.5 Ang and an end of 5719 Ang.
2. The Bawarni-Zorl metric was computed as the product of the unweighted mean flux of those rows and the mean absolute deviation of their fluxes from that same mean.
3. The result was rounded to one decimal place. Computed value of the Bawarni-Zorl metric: 1.0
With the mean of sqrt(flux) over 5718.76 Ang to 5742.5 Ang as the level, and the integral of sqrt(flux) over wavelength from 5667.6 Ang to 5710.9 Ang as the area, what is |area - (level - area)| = 230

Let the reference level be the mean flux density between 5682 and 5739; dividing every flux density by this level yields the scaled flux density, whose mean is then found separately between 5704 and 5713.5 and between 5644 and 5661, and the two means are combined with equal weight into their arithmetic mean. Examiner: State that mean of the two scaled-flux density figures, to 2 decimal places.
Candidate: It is 1.00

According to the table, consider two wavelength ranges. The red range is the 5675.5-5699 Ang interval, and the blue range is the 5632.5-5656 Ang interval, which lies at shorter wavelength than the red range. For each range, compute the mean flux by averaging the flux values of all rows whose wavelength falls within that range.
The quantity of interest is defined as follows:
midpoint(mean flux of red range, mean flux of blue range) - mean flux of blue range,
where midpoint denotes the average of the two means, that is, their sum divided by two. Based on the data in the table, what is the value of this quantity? -0.049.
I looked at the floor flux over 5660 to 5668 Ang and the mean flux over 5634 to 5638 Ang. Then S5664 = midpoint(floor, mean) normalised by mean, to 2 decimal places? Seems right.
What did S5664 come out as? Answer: 0.96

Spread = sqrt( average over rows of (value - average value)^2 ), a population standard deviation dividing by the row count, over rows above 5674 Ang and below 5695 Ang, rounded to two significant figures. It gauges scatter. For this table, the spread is 0.29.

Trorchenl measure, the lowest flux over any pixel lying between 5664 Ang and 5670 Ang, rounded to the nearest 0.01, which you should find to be 6.88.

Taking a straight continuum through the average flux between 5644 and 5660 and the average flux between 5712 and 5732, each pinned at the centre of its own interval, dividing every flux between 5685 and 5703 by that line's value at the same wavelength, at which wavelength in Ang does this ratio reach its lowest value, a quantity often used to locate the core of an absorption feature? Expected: 5697.08 Ang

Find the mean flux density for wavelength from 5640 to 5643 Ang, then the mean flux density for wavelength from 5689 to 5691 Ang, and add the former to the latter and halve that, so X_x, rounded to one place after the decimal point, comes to 7.1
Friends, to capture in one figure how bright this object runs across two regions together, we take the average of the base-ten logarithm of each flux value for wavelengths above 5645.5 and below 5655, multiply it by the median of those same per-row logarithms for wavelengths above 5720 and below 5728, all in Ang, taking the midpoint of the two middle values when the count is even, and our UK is 0.745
